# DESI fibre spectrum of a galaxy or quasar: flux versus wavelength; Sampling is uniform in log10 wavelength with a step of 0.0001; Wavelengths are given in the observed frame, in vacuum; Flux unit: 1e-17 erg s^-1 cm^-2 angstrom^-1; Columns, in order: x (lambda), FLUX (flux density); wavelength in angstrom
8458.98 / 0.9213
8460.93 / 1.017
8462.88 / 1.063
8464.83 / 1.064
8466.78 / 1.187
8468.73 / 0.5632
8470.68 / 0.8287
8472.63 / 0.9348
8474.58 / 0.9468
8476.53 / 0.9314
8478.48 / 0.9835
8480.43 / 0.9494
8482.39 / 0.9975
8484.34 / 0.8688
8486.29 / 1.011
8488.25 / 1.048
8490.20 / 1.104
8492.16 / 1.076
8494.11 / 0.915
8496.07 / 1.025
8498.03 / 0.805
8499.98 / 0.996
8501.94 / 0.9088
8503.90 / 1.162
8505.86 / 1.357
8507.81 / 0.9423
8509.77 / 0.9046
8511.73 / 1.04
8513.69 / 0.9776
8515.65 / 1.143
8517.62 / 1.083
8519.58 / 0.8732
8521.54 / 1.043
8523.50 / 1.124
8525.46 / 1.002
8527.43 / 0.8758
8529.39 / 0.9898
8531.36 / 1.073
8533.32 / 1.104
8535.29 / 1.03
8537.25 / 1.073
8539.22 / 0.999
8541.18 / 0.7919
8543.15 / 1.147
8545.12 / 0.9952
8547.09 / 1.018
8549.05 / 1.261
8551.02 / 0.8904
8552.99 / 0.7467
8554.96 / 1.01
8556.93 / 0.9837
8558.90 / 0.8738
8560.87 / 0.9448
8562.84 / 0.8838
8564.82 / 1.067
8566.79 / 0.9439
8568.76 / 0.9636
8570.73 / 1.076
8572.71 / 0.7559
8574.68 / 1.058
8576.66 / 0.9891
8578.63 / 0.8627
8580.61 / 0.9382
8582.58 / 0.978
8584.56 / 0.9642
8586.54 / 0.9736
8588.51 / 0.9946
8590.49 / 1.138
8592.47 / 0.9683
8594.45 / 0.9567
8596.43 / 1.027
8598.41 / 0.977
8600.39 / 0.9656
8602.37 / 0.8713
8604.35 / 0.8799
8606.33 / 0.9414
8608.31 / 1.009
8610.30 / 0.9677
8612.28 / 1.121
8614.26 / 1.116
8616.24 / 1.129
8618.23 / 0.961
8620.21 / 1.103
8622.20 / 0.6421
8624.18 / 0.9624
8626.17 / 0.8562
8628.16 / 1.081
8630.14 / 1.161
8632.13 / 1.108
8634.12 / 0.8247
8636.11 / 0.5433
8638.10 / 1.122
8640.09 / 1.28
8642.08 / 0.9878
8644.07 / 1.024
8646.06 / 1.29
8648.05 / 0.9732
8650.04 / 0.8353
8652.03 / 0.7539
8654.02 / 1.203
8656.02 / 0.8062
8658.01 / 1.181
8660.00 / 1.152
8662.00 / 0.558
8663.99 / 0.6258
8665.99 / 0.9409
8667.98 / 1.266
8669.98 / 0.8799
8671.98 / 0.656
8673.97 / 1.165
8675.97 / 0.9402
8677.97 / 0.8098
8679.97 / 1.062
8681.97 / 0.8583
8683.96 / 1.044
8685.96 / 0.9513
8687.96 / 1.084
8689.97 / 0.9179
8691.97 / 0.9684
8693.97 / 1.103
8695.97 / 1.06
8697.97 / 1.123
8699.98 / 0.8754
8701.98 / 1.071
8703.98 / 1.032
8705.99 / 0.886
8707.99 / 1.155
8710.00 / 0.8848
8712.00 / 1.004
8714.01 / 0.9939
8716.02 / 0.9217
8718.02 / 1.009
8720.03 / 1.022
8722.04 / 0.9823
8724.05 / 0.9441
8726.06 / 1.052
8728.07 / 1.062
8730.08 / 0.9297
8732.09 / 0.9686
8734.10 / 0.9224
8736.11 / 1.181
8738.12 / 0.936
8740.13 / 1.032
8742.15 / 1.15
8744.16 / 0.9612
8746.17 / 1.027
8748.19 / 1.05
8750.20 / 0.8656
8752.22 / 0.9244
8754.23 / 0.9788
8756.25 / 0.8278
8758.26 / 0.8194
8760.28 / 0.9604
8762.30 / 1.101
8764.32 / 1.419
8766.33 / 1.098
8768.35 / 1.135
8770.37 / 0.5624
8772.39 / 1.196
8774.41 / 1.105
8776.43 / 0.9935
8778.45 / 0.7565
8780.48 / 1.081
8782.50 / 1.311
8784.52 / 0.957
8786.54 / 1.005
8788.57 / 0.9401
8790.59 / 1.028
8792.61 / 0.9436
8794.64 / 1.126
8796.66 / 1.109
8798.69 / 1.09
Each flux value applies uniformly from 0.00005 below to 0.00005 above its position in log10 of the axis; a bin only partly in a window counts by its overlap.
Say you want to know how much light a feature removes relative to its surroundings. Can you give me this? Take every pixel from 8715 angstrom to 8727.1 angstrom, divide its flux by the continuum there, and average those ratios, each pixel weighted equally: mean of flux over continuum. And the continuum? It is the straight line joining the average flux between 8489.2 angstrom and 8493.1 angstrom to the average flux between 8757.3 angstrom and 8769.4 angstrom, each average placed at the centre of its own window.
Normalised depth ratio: 0.91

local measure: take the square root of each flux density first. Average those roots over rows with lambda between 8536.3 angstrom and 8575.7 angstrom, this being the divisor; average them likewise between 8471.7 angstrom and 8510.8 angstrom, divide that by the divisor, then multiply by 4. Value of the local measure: 4.04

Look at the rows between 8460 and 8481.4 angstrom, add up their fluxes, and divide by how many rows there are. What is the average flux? 0.95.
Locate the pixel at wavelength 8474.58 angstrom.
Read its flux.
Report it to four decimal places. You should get 0.9468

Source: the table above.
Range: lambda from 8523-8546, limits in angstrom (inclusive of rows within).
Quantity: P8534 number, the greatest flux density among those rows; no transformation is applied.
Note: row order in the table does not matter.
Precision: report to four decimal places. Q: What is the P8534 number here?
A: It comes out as 1.1470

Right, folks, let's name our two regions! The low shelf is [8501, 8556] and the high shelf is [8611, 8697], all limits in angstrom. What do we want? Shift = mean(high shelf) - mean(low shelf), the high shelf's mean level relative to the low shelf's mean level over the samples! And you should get -0.04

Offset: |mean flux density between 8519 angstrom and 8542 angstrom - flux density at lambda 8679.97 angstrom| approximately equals 0.06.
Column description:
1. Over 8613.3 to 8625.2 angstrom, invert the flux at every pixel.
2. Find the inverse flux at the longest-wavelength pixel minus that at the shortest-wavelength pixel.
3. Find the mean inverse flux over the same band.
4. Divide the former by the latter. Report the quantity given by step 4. 0.14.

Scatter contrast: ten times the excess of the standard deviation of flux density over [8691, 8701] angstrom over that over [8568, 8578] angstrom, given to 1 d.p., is -0.2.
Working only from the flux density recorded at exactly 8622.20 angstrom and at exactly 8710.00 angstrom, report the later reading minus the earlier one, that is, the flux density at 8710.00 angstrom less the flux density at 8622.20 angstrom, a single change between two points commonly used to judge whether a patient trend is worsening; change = 0.24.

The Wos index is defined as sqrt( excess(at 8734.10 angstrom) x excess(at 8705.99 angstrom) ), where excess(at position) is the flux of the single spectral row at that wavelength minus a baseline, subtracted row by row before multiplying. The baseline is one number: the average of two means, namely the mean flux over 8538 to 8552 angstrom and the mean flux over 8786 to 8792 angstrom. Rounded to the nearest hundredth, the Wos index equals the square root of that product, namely 0.10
